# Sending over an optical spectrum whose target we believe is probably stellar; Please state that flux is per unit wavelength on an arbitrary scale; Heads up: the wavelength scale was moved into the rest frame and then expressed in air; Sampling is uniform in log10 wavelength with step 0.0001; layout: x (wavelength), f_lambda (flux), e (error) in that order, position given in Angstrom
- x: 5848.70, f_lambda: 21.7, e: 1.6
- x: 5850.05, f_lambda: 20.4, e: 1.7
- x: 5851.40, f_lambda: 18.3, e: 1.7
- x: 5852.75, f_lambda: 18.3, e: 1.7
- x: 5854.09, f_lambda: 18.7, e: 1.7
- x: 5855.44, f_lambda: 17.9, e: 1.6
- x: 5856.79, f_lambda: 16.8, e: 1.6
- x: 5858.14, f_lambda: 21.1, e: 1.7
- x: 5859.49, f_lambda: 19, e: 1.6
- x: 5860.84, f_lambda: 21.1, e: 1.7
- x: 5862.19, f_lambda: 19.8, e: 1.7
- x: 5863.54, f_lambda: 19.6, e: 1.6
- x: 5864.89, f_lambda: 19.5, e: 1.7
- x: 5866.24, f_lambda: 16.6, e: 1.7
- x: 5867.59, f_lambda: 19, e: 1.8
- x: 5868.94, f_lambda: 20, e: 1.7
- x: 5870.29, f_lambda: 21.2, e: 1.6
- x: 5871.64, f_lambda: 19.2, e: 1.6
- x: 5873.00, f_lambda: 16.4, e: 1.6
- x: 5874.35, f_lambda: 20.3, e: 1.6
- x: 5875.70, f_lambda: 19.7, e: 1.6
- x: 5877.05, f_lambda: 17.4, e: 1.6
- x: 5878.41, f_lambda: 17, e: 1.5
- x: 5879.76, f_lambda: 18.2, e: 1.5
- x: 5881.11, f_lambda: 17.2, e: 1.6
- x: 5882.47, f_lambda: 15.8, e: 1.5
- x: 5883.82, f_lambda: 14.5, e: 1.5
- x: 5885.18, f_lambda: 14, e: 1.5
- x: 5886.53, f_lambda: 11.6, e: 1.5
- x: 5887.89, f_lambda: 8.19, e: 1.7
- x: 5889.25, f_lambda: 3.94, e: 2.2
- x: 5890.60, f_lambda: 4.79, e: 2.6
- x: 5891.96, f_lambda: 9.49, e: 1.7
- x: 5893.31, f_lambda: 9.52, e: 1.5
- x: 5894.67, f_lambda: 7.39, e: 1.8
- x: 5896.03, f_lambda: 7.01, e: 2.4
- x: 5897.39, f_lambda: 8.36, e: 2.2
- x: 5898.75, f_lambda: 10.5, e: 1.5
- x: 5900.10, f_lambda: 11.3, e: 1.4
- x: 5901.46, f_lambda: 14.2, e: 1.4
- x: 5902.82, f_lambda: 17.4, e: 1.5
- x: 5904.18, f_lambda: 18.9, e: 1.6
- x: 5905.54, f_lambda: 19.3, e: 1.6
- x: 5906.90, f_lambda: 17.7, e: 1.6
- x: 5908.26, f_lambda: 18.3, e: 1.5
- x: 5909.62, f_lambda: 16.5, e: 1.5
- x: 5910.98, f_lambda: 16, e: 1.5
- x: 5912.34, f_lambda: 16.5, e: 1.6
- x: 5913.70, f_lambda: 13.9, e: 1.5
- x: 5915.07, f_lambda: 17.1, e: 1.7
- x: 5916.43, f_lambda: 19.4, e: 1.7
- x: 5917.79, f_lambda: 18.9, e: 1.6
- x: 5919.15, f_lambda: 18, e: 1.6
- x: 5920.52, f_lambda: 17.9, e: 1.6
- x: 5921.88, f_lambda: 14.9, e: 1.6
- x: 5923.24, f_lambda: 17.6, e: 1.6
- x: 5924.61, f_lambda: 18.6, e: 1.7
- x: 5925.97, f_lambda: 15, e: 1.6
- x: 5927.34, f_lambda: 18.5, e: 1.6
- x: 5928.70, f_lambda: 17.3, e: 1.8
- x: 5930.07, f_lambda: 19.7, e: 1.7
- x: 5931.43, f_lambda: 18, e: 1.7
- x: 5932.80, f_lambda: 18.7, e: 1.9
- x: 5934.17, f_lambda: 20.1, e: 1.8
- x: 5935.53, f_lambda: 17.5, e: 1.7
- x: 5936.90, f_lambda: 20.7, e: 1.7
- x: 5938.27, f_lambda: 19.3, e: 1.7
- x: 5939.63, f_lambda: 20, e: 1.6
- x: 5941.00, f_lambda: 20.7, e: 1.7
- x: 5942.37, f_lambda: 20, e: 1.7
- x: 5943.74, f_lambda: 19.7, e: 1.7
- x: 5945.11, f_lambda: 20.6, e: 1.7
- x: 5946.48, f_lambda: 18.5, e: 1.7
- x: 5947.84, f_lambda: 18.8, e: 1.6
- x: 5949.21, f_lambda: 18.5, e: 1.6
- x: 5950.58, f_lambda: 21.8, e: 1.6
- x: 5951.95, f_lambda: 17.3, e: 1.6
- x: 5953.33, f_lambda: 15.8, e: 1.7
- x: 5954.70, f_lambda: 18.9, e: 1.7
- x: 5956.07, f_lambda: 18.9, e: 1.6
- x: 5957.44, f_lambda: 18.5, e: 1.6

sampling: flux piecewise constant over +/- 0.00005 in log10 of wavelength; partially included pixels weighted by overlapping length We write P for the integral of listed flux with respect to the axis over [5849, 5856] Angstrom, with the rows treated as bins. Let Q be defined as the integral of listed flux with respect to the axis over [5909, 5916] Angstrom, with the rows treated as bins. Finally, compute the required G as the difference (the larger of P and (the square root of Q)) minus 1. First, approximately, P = 132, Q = 113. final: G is 131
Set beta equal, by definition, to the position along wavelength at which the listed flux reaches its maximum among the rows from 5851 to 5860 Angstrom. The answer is 5858.14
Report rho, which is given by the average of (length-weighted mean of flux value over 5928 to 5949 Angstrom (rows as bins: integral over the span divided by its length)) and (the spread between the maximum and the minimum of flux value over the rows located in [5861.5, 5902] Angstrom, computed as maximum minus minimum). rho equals 18.3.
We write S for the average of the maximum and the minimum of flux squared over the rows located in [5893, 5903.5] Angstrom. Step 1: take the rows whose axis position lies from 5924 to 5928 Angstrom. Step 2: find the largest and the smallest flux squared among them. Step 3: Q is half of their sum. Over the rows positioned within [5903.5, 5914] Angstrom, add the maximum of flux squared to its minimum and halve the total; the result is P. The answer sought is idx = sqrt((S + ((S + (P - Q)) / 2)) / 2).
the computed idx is 11.5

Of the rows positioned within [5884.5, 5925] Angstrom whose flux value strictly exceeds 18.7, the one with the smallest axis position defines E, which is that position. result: 5904.18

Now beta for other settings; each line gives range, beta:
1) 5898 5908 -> 5905.54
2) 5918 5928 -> 5924.61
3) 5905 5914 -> 5905.54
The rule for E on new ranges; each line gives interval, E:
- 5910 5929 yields 5916.43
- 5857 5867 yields 5858.14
